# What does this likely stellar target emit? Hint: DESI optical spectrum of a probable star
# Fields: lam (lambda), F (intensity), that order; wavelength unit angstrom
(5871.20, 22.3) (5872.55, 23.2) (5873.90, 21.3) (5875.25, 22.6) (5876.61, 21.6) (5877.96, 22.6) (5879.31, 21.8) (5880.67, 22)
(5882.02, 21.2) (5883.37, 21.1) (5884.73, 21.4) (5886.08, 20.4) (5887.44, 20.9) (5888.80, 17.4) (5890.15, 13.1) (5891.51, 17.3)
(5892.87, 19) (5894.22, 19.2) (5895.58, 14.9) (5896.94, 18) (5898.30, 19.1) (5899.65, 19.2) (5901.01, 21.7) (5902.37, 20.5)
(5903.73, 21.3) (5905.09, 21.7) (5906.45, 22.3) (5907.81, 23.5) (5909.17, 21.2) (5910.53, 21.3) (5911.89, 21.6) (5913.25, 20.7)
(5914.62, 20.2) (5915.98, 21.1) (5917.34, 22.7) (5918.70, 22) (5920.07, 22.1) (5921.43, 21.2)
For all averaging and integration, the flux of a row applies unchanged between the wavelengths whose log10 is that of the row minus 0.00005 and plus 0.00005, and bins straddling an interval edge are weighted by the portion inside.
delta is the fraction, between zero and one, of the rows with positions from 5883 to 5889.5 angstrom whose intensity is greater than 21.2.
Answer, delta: 0.2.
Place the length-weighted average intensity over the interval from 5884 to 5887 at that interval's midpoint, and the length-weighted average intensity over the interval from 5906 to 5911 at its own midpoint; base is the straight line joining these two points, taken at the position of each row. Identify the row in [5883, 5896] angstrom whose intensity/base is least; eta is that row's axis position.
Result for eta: 5890.15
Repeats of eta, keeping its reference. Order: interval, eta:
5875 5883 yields 5882.02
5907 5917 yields 5914.62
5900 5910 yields 5902.37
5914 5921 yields 5914.62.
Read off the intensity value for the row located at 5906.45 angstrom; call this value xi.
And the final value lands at 22.3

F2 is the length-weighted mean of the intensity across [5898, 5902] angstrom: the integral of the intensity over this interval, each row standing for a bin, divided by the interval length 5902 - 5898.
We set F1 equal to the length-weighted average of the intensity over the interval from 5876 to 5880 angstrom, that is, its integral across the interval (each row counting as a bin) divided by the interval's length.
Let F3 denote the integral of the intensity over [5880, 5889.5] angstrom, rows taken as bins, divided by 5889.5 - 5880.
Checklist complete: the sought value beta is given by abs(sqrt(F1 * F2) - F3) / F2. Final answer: 0.022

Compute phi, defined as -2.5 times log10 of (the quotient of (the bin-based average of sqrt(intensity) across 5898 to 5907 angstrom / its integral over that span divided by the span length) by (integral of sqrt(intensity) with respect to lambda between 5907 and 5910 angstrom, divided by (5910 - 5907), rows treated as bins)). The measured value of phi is 0.04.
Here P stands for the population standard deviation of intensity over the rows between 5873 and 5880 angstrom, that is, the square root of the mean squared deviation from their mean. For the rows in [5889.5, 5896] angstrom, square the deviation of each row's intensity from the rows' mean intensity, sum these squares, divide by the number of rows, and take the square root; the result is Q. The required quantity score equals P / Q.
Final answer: 0.2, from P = 0.5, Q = 2.4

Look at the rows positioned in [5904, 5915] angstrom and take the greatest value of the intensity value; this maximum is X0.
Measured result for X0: 23.5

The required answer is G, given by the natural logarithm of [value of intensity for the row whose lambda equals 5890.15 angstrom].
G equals 2.57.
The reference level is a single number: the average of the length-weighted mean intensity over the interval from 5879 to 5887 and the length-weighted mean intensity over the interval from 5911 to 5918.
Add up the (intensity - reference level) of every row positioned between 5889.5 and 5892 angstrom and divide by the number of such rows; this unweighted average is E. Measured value -6.1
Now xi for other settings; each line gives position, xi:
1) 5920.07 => 22.1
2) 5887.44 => 20.9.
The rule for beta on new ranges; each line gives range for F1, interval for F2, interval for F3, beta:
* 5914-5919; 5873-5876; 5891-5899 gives 0.173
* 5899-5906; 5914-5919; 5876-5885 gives 0.022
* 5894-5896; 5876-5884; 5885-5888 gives 0.075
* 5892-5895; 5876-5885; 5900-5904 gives 0.034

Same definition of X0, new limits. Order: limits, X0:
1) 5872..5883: 23.2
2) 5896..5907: 22.3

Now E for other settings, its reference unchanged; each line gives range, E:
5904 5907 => 0.7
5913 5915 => -0.8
